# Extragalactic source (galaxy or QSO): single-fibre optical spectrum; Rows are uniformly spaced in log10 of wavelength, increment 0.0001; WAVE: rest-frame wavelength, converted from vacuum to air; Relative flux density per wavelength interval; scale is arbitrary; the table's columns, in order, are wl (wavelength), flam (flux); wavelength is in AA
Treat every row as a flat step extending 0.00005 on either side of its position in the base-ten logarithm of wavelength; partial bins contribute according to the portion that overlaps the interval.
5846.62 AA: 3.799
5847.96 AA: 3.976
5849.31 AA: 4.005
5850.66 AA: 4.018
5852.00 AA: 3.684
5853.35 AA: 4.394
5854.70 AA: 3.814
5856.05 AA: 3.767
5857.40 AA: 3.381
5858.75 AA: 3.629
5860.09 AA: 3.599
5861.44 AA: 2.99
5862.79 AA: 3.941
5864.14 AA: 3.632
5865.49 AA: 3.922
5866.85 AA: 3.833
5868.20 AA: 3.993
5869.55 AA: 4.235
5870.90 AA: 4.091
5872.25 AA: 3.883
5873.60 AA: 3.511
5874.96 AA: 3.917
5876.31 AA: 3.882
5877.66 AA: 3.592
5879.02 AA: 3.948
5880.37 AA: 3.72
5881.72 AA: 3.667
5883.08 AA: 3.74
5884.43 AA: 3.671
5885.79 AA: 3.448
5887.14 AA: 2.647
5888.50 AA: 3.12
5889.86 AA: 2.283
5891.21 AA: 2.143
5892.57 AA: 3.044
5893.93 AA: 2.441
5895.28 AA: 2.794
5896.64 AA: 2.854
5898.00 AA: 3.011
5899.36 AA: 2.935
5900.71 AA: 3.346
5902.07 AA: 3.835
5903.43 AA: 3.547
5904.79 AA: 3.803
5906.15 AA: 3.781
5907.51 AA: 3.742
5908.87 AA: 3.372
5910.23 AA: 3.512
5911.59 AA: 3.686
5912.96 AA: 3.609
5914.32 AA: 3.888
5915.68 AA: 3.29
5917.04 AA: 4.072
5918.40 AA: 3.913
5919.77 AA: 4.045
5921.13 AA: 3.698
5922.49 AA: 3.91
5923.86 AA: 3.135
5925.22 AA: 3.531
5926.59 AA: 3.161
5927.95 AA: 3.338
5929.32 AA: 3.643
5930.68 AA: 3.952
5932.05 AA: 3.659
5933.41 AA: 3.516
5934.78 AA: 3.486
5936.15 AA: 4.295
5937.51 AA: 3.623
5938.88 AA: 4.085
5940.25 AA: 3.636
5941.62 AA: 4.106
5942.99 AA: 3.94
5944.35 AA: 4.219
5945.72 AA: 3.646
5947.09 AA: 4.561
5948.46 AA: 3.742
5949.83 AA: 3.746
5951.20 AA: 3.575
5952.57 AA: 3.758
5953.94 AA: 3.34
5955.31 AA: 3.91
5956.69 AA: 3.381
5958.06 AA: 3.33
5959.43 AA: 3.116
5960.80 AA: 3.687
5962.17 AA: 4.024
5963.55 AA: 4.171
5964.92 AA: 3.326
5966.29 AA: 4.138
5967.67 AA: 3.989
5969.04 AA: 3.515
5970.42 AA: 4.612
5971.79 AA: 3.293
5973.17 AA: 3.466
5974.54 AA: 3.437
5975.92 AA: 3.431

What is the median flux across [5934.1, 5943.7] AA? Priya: 3.94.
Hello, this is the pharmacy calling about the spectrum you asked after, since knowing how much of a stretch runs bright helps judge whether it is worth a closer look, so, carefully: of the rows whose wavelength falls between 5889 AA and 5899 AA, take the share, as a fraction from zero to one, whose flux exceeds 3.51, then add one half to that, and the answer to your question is 0.50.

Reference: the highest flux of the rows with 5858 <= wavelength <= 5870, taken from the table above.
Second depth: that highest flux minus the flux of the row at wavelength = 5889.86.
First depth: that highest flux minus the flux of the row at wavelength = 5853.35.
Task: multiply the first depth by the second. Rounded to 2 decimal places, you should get -0.31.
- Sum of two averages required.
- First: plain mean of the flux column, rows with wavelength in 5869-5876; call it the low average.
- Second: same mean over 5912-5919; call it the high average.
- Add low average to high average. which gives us 7.7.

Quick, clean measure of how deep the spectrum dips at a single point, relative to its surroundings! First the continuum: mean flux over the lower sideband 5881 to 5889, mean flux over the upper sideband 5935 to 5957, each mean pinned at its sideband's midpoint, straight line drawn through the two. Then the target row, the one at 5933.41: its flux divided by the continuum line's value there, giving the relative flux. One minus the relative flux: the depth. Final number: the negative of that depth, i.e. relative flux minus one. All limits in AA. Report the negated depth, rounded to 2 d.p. -0.06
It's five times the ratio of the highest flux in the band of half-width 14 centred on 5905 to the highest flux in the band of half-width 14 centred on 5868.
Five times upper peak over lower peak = 4.81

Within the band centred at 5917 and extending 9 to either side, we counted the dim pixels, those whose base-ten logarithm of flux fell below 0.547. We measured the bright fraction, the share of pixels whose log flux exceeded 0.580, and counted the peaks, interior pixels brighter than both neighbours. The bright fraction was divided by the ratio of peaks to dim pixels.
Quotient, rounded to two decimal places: 0.31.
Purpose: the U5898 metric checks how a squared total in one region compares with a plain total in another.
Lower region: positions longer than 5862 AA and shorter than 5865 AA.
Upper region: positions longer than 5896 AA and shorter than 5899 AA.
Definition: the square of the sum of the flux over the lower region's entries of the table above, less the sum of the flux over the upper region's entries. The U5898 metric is 51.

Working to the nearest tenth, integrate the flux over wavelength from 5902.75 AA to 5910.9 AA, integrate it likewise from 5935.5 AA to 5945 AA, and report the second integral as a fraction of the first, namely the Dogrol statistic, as 1.3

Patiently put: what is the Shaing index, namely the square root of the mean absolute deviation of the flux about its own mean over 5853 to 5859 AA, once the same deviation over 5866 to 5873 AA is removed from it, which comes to 0.35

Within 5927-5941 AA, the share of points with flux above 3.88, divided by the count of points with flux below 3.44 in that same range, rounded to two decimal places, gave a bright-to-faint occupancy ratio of 0.30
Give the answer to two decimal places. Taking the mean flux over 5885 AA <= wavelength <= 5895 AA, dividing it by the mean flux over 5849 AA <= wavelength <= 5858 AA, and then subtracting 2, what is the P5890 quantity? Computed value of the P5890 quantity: -1.29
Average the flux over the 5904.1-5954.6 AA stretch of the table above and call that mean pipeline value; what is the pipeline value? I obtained 3.73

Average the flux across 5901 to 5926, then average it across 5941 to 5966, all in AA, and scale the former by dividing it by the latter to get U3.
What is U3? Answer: 0.98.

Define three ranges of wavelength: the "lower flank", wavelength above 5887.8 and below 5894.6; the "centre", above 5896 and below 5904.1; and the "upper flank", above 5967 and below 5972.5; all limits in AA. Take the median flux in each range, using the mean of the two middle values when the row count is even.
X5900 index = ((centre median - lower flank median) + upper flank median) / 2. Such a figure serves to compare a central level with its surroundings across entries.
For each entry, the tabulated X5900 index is 2.24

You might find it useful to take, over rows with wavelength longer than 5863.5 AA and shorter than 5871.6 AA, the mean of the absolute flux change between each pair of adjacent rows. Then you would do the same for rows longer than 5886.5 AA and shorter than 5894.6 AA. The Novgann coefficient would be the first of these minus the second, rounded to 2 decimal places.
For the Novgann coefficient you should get -0.41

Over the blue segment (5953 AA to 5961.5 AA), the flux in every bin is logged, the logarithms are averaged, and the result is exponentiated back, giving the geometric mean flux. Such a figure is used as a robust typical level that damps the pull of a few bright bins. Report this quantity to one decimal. 3.5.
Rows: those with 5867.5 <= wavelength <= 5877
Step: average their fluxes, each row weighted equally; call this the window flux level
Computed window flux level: 3.93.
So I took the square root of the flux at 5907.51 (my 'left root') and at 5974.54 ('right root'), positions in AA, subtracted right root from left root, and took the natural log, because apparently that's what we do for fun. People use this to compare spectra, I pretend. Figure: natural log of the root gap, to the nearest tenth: -2.5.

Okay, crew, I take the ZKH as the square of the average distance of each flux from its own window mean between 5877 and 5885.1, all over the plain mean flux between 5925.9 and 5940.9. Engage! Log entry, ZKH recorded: 0.002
